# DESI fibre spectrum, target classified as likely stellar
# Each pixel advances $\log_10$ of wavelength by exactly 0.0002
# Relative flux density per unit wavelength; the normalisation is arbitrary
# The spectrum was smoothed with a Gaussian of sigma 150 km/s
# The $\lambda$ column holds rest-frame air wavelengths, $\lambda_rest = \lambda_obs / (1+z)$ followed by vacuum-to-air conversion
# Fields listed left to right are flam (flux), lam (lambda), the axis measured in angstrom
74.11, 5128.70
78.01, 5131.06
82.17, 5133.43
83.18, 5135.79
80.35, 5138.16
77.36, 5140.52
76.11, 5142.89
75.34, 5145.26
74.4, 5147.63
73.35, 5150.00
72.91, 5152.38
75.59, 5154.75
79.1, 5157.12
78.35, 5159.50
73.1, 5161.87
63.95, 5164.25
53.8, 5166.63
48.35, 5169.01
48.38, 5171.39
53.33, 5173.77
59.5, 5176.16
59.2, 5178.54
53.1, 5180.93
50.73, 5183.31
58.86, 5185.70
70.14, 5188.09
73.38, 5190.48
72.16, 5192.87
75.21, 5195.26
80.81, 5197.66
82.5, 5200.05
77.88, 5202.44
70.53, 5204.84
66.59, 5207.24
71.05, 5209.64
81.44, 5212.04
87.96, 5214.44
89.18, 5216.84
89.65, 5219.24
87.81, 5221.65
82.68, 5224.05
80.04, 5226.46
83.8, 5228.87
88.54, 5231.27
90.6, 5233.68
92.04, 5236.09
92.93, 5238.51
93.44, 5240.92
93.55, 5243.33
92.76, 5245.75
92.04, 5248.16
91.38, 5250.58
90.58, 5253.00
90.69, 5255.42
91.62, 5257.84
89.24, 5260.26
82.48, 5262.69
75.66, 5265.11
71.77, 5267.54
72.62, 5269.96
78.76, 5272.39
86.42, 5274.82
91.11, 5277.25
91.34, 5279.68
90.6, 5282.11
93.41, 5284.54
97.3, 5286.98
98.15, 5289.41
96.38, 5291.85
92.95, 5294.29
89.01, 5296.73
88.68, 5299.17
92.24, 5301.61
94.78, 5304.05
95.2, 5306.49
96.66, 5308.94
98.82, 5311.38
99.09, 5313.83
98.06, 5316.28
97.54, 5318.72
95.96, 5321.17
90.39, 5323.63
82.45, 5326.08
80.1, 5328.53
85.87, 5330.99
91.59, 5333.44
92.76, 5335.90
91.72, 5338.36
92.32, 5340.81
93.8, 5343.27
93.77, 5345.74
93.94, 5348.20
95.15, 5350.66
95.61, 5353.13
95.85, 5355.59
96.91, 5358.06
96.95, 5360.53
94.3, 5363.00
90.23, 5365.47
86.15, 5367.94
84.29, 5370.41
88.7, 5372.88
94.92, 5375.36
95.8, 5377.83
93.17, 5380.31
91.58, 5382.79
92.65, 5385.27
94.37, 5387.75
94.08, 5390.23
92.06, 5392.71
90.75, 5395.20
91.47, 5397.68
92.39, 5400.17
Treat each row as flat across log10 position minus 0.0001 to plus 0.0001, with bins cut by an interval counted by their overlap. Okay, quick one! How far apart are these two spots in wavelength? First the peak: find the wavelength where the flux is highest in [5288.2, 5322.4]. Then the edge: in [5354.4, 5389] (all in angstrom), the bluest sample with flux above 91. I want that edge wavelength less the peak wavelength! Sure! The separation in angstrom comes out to 41.8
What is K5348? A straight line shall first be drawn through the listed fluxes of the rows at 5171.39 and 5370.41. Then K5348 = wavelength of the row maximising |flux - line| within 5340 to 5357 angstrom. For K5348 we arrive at 5353.13 angstrom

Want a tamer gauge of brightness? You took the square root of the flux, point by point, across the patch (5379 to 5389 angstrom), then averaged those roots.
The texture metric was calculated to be 9.64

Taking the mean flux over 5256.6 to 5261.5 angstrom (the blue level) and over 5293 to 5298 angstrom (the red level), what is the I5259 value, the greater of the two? 91.0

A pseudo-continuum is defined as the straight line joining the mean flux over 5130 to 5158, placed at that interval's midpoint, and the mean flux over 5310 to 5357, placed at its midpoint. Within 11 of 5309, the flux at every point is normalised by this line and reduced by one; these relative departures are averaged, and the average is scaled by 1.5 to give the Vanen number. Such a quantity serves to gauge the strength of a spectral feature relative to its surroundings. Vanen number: 0.079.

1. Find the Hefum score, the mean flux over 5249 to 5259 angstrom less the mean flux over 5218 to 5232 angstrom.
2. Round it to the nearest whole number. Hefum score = 6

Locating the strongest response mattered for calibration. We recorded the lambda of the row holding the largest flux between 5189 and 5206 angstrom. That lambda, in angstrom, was 5200.05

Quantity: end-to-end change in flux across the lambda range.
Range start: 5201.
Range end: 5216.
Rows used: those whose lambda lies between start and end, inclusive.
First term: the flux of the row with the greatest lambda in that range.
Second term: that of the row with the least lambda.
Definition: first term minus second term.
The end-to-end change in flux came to 10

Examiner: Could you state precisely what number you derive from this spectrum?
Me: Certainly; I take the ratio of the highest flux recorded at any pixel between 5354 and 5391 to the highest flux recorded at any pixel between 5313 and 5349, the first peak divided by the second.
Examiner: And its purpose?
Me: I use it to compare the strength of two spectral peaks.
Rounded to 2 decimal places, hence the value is 0.98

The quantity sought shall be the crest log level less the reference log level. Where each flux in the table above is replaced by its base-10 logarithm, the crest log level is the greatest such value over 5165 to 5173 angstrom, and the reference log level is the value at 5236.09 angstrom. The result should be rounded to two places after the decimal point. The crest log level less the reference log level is -0.23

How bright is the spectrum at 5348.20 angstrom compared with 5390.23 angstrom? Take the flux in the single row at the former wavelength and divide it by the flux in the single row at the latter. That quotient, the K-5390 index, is 1.00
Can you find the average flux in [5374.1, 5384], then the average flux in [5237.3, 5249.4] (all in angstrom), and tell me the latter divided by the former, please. 1.0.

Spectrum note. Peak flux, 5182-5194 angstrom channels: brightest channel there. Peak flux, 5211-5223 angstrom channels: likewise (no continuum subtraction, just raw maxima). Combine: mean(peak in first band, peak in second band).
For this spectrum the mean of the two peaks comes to 81.5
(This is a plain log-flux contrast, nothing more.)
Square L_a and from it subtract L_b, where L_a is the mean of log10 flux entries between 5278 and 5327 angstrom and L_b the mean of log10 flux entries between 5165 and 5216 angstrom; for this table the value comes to 2.08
